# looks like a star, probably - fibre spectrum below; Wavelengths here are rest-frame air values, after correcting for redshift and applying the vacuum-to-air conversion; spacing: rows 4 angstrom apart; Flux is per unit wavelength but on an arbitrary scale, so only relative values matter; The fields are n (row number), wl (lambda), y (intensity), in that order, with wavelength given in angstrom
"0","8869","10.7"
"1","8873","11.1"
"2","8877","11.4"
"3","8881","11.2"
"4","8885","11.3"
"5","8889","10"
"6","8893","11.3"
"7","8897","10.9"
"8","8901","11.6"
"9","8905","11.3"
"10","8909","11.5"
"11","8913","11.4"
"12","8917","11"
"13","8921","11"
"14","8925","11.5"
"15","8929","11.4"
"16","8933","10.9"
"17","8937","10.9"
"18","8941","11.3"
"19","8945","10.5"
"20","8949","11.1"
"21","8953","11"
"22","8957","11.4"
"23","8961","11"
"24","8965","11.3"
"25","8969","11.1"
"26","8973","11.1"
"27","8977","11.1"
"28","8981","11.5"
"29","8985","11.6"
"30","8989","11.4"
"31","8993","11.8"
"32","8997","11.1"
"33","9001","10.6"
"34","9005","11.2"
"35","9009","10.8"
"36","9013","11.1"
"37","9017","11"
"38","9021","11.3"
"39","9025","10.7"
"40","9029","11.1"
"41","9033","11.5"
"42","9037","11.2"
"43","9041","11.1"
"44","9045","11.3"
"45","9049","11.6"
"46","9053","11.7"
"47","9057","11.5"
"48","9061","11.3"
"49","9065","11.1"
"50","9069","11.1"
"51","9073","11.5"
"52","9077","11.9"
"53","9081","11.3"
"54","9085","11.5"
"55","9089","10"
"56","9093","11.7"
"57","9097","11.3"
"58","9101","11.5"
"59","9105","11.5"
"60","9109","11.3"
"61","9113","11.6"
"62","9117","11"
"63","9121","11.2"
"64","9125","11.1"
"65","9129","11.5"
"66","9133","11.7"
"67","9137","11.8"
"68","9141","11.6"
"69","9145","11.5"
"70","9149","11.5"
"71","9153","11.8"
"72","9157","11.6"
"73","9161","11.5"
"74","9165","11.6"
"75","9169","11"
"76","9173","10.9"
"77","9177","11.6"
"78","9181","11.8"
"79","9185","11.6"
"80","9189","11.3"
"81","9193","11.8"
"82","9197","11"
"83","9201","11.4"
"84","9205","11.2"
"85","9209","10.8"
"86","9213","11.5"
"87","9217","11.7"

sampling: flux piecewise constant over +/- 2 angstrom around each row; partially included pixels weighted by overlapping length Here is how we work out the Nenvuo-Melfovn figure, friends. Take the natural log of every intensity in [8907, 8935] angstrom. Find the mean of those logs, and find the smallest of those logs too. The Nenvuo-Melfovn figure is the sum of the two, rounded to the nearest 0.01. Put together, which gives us 4.81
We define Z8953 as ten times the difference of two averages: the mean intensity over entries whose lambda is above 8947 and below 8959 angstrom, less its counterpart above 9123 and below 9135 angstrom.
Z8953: -2.7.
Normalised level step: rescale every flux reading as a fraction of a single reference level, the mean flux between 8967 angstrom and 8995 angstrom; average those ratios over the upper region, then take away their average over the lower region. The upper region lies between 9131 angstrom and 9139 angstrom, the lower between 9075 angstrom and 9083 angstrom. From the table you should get 0.013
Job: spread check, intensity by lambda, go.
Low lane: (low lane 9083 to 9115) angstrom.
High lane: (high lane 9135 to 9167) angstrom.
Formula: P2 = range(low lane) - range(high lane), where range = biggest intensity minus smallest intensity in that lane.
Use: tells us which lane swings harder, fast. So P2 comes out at 1.4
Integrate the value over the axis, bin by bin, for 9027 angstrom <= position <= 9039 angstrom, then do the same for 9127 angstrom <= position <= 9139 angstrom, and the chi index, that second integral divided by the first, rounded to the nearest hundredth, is 1.04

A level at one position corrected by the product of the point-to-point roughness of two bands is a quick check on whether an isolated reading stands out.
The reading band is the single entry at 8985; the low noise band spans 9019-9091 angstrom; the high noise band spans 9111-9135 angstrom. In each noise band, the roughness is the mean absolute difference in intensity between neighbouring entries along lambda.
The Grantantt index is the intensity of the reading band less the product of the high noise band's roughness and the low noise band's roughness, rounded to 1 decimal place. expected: 11.5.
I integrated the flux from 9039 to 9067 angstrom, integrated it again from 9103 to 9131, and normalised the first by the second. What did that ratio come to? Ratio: 1.01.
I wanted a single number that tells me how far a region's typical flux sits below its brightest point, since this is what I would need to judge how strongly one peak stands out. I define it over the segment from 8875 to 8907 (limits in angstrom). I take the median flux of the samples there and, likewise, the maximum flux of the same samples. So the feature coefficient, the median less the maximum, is -0.30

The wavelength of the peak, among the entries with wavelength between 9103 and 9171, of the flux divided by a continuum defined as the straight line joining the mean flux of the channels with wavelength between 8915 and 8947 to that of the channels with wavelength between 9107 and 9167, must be 9137 angstrom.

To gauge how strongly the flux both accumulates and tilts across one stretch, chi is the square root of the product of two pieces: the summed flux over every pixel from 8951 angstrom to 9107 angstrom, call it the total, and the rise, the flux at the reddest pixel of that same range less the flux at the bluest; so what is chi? 15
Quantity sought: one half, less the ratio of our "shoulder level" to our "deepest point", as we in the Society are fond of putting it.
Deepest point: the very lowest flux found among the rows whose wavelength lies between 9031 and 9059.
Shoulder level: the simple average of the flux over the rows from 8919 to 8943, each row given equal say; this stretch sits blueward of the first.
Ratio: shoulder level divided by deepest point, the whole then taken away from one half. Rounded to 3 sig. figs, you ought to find -0.506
